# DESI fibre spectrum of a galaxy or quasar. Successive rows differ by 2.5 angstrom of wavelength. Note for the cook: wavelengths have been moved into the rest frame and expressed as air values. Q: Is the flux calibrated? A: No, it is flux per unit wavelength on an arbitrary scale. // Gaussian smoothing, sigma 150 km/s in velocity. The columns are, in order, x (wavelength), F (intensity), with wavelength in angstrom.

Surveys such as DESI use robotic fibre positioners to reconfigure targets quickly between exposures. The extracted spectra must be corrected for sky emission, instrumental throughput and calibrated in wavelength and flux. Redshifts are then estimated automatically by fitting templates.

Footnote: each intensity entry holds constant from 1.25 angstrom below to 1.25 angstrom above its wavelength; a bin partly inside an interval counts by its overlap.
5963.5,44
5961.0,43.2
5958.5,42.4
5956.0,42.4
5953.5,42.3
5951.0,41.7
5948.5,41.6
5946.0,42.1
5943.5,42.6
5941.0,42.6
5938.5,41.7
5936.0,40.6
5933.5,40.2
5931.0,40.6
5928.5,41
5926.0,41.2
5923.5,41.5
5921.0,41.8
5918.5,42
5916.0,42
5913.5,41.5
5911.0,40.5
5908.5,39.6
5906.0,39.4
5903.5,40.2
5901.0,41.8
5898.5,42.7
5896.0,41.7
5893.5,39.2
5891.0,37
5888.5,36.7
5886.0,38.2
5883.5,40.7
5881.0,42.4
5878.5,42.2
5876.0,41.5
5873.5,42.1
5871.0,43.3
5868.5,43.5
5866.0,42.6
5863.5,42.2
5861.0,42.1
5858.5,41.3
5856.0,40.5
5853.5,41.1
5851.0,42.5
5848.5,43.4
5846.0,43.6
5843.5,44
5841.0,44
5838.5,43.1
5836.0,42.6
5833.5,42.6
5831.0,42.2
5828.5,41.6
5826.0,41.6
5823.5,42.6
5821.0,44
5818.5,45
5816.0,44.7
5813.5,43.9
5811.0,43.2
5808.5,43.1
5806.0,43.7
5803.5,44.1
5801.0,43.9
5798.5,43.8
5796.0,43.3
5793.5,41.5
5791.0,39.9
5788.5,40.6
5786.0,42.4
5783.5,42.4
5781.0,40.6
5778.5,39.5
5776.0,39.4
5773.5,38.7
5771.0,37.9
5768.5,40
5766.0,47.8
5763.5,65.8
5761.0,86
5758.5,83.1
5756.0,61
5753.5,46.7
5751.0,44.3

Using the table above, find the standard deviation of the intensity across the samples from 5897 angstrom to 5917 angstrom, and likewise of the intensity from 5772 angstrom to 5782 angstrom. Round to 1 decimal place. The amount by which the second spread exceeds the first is -0.4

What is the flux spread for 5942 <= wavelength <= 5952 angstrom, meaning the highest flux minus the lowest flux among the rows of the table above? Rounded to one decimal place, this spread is 1.0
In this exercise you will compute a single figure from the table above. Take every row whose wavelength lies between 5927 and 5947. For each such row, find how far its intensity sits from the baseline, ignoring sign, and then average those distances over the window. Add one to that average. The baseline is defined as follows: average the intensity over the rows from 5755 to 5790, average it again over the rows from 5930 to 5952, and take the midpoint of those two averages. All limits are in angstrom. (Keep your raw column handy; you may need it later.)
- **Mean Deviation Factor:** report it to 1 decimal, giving 5.5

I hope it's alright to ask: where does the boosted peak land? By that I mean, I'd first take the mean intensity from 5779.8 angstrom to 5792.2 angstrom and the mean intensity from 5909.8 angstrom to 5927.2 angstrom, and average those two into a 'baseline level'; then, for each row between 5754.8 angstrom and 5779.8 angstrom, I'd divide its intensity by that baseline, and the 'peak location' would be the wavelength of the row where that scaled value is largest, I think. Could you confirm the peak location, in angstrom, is 5761.0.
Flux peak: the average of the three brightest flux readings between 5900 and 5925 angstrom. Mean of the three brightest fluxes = 41.9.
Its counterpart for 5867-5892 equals 43.1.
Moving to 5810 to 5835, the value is 44.6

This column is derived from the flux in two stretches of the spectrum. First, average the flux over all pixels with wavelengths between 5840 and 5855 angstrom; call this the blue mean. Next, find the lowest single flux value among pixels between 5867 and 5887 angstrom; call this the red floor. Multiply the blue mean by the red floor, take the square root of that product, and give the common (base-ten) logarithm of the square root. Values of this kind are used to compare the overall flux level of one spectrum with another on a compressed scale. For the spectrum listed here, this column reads 1.61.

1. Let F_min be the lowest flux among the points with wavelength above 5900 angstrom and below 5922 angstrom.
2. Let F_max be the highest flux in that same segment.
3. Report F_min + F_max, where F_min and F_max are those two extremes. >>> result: 81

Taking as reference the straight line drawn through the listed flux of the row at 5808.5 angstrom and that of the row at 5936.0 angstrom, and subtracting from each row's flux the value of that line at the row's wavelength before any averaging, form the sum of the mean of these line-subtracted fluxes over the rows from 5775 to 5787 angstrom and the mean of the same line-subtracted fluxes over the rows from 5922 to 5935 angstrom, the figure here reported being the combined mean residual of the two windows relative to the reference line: -2.6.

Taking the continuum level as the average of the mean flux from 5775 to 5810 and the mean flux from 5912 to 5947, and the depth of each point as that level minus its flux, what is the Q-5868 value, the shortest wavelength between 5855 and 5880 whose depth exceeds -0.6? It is 5856.0 angstrom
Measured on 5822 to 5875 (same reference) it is 5826.0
